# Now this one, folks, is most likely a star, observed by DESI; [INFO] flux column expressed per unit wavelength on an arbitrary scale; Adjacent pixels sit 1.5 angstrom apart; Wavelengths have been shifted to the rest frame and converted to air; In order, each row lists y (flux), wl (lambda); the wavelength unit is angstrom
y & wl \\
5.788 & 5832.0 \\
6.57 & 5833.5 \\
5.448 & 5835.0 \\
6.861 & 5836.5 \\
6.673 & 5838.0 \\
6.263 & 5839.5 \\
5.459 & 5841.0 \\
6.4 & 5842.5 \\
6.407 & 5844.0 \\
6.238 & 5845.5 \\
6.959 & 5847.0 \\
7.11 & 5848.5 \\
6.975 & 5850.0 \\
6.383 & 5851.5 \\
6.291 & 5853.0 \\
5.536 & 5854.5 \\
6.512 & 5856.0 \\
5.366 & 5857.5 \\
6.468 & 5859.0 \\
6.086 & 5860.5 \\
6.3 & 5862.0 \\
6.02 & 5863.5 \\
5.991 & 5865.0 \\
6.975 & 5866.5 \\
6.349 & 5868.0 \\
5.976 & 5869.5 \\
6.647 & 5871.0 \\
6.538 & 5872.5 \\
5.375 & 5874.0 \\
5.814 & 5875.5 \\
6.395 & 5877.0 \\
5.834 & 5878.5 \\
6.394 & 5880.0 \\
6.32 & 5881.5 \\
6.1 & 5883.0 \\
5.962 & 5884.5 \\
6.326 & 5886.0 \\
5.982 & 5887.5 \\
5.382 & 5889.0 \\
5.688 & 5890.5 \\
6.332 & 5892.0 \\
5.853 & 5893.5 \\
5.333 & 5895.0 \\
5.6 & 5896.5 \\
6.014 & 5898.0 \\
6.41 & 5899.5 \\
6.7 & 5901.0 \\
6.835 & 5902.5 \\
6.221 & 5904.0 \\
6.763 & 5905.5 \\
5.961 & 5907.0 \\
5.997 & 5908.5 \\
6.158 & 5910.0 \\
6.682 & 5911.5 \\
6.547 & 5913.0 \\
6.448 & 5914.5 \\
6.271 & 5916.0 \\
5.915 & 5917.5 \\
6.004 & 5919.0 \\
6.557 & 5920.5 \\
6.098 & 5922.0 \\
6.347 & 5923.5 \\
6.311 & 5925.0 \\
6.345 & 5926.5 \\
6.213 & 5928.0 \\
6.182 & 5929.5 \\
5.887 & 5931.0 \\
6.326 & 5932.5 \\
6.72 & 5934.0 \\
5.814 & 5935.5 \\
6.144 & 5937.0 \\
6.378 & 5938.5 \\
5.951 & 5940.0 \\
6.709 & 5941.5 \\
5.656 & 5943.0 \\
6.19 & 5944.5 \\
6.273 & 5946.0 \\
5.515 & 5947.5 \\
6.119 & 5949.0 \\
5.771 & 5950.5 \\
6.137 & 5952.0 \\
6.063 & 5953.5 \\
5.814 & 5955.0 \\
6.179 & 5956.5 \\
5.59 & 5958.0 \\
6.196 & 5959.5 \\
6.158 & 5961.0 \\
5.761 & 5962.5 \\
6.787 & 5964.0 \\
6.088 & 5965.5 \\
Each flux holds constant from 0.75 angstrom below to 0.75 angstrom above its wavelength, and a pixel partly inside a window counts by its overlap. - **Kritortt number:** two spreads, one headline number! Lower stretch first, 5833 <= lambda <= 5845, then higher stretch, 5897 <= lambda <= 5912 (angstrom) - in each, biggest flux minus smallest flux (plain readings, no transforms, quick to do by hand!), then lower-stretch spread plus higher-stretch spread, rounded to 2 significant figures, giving 2.3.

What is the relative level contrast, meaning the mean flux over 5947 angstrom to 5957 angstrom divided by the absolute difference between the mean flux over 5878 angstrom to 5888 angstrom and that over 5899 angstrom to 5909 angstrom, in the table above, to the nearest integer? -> 21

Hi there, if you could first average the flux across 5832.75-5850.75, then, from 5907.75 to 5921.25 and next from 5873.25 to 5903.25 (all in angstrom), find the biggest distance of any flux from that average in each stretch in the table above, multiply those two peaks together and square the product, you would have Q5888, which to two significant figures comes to 0.35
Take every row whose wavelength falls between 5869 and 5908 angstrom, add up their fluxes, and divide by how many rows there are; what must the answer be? 6.106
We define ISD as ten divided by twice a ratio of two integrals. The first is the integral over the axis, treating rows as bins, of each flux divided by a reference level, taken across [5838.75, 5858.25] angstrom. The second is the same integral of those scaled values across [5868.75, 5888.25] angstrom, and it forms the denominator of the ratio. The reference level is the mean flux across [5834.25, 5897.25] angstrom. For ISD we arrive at 4.86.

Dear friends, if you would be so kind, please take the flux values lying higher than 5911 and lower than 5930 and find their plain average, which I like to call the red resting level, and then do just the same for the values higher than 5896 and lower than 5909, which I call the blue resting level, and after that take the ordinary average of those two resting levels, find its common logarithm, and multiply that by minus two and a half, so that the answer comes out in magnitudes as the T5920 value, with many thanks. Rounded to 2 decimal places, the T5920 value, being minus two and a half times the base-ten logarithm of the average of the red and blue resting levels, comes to -2.00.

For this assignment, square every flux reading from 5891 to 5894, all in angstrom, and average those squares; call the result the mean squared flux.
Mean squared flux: 37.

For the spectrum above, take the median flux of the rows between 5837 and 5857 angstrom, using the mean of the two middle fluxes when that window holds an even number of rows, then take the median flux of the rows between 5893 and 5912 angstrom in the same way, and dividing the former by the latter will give 1.04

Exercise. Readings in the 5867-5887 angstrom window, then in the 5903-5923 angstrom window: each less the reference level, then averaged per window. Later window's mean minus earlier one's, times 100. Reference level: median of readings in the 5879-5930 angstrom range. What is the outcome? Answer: 12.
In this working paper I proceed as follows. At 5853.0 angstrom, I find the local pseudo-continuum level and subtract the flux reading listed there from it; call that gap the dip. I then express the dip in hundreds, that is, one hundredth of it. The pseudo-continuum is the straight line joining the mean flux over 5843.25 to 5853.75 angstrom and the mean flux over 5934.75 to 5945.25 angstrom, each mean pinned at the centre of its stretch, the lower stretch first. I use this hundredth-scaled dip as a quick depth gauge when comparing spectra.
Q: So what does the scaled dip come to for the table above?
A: 0.0031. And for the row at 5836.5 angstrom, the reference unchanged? -0.0017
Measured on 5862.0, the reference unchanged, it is 0.0025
